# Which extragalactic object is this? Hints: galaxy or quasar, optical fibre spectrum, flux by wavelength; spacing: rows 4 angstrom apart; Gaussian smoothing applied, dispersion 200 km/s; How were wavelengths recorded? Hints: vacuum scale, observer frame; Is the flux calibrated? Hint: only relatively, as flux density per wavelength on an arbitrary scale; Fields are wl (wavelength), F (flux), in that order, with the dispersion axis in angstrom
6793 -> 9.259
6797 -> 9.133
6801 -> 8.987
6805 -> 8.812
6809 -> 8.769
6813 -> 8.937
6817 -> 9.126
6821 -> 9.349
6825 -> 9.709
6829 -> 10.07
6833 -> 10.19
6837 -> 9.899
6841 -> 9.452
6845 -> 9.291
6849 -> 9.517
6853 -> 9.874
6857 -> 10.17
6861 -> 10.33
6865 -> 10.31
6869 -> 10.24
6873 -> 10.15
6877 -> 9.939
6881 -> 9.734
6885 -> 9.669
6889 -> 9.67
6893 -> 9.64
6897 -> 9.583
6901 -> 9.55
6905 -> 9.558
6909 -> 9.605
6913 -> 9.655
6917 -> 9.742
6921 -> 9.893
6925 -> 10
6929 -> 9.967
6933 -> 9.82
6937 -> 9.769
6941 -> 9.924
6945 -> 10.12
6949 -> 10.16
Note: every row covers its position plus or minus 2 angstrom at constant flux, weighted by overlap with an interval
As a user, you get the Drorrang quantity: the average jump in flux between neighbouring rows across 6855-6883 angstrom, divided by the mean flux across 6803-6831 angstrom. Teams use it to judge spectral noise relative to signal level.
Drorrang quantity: 0.014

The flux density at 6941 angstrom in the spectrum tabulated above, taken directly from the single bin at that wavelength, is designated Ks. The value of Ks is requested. 9.924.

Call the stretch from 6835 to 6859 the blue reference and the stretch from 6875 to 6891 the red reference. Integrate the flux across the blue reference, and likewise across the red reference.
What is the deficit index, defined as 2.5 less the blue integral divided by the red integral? 1.0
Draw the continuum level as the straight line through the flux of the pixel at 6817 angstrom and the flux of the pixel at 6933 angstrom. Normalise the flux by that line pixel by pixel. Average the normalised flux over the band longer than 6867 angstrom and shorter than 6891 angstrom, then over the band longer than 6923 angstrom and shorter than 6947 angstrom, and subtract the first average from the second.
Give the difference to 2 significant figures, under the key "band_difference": -0.032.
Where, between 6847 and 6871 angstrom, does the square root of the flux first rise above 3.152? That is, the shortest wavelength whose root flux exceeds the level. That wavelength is 6857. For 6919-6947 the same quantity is 6925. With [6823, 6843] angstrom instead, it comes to 6829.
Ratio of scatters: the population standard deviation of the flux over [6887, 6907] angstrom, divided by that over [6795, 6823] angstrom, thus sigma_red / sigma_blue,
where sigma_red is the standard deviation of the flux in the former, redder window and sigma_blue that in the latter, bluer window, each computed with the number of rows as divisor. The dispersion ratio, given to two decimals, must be 0.25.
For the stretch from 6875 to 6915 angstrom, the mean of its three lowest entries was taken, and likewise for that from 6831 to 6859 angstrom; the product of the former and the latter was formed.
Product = 90.1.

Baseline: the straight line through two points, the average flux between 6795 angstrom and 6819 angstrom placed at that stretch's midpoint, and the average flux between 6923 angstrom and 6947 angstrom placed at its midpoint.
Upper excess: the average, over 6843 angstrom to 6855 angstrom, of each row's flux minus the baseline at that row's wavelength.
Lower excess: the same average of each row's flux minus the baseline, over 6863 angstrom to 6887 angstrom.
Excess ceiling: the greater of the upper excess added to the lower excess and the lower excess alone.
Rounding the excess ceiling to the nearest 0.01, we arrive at 0.81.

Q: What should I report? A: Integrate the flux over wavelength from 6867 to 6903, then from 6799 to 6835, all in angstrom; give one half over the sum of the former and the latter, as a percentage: 0.0726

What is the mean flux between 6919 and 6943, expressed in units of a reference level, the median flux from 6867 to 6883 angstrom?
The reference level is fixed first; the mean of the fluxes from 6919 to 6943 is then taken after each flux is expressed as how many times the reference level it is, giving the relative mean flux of 0.99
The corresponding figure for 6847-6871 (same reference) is 1.00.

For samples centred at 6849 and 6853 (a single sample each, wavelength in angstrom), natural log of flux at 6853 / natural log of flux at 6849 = 1.02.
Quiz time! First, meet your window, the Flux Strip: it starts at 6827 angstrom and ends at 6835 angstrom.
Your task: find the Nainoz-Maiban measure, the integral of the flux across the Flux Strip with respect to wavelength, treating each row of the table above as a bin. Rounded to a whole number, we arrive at 81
